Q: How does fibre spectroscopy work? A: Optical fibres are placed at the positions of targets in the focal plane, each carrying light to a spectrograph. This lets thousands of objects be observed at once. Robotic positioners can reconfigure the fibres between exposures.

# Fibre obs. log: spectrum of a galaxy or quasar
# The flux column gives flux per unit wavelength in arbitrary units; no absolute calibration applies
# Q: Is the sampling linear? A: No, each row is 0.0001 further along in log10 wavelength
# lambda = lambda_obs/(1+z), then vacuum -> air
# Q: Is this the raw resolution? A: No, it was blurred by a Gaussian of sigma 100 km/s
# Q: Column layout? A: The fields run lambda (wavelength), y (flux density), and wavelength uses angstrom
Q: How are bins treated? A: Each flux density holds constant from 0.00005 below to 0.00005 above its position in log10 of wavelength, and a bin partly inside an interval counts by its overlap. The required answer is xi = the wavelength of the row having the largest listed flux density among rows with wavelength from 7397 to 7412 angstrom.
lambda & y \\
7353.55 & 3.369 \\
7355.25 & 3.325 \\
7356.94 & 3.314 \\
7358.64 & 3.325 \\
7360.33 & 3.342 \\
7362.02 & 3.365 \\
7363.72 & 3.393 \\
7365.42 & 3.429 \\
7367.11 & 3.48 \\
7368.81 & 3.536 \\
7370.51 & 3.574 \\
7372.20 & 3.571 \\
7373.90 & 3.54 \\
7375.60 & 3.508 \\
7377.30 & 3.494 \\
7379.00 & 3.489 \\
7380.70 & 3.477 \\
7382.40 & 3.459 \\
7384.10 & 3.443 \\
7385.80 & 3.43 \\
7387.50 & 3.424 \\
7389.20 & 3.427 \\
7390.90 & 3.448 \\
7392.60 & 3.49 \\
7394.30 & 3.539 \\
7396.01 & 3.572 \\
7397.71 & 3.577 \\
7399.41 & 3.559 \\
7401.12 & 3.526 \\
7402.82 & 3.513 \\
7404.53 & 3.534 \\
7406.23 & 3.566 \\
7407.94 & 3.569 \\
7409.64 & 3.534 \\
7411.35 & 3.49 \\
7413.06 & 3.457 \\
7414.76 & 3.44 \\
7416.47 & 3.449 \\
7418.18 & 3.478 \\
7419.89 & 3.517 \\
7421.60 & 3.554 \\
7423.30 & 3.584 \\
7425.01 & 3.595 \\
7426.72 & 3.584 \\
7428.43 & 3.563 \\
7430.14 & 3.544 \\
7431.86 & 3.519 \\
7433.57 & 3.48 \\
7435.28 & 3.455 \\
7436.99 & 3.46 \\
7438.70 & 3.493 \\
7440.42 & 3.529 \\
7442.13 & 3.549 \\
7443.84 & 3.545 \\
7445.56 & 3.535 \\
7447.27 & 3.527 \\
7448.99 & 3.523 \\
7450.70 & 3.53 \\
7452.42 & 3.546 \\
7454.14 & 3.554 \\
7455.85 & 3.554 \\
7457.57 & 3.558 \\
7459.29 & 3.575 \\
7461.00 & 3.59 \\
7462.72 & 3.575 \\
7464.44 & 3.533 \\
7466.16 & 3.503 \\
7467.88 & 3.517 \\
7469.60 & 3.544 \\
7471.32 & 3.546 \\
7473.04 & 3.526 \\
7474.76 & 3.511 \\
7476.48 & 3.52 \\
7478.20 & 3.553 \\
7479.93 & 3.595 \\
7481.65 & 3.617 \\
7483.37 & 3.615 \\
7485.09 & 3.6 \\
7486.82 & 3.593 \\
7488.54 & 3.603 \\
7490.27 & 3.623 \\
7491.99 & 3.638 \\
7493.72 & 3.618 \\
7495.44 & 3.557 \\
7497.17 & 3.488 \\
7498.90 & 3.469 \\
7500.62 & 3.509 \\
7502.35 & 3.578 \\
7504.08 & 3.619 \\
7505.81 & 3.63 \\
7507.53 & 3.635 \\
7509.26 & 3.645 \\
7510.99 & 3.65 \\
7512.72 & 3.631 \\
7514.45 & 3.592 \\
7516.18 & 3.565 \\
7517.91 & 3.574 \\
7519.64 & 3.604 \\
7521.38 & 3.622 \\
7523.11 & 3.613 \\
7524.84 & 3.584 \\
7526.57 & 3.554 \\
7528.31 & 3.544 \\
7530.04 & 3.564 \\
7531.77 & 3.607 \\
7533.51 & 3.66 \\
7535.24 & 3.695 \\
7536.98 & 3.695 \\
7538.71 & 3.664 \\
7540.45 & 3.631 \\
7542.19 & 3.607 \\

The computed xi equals 7397.71 angstrom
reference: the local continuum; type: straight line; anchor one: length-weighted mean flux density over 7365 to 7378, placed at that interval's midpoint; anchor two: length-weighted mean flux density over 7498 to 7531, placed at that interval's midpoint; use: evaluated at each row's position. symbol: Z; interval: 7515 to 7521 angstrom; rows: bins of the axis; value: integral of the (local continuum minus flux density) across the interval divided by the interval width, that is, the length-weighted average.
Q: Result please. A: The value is 0.01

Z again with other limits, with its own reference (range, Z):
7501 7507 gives -0.02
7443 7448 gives 0.02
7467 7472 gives 0.03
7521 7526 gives -0.01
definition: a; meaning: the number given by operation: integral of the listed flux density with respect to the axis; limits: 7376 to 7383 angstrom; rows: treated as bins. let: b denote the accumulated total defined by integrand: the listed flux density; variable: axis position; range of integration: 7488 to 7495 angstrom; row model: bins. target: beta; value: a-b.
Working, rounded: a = 24.4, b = 25.3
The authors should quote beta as -1.0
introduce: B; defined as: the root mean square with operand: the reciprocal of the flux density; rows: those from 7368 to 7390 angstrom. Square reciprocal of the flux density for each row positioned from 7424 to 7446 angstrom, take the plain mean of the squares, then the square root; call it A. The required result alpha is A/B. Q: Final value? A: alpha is 0.99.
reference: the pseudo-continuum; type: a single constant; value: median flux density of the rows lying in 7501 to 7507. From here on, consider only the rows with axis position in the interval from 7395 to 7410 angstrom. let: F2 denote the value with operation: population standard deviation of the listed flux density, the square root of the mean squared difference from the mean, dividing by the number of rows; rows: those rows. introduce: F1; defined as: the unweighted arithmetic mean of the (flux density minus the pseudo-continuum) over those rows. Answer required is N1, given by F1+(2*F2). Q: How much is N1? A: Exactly -0.02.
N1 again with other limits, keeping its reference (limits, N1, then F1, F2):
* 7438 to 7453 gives -0.06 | -0.09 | 0.016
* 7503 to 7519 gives 0.06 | 0.00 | 0.029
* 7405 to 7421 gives -0.03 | -0.12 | 0.046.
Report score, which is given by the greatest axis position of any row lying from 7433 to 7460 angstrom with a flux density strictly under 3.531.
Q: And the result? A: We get 7450.70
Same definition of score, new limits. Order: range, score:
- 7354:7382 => 7380.70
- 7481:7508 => 7500.62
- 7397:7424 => 7419.89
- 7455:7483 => 7476.48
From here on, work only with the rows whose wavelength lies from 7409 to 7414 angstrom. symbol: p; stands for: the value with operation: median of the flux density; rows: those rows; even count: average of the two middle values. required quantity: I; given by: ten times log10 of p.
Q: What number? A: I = 5.43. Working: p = 3.49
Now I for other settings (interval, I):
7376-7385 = 5.41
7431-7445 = 5.45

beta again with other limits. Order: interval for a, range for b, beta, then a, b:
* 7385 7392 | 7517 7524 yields -1.2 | 24.1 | 25.2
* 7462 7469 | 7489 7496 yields -0.6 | 24.7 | 25.3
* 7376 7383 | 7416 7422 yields 3.4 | 24.4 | 21.0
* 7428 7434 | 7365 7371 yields 0.1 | 21.1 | 21.0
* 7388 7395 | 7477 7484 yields -0.8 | 24.3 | 25.1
